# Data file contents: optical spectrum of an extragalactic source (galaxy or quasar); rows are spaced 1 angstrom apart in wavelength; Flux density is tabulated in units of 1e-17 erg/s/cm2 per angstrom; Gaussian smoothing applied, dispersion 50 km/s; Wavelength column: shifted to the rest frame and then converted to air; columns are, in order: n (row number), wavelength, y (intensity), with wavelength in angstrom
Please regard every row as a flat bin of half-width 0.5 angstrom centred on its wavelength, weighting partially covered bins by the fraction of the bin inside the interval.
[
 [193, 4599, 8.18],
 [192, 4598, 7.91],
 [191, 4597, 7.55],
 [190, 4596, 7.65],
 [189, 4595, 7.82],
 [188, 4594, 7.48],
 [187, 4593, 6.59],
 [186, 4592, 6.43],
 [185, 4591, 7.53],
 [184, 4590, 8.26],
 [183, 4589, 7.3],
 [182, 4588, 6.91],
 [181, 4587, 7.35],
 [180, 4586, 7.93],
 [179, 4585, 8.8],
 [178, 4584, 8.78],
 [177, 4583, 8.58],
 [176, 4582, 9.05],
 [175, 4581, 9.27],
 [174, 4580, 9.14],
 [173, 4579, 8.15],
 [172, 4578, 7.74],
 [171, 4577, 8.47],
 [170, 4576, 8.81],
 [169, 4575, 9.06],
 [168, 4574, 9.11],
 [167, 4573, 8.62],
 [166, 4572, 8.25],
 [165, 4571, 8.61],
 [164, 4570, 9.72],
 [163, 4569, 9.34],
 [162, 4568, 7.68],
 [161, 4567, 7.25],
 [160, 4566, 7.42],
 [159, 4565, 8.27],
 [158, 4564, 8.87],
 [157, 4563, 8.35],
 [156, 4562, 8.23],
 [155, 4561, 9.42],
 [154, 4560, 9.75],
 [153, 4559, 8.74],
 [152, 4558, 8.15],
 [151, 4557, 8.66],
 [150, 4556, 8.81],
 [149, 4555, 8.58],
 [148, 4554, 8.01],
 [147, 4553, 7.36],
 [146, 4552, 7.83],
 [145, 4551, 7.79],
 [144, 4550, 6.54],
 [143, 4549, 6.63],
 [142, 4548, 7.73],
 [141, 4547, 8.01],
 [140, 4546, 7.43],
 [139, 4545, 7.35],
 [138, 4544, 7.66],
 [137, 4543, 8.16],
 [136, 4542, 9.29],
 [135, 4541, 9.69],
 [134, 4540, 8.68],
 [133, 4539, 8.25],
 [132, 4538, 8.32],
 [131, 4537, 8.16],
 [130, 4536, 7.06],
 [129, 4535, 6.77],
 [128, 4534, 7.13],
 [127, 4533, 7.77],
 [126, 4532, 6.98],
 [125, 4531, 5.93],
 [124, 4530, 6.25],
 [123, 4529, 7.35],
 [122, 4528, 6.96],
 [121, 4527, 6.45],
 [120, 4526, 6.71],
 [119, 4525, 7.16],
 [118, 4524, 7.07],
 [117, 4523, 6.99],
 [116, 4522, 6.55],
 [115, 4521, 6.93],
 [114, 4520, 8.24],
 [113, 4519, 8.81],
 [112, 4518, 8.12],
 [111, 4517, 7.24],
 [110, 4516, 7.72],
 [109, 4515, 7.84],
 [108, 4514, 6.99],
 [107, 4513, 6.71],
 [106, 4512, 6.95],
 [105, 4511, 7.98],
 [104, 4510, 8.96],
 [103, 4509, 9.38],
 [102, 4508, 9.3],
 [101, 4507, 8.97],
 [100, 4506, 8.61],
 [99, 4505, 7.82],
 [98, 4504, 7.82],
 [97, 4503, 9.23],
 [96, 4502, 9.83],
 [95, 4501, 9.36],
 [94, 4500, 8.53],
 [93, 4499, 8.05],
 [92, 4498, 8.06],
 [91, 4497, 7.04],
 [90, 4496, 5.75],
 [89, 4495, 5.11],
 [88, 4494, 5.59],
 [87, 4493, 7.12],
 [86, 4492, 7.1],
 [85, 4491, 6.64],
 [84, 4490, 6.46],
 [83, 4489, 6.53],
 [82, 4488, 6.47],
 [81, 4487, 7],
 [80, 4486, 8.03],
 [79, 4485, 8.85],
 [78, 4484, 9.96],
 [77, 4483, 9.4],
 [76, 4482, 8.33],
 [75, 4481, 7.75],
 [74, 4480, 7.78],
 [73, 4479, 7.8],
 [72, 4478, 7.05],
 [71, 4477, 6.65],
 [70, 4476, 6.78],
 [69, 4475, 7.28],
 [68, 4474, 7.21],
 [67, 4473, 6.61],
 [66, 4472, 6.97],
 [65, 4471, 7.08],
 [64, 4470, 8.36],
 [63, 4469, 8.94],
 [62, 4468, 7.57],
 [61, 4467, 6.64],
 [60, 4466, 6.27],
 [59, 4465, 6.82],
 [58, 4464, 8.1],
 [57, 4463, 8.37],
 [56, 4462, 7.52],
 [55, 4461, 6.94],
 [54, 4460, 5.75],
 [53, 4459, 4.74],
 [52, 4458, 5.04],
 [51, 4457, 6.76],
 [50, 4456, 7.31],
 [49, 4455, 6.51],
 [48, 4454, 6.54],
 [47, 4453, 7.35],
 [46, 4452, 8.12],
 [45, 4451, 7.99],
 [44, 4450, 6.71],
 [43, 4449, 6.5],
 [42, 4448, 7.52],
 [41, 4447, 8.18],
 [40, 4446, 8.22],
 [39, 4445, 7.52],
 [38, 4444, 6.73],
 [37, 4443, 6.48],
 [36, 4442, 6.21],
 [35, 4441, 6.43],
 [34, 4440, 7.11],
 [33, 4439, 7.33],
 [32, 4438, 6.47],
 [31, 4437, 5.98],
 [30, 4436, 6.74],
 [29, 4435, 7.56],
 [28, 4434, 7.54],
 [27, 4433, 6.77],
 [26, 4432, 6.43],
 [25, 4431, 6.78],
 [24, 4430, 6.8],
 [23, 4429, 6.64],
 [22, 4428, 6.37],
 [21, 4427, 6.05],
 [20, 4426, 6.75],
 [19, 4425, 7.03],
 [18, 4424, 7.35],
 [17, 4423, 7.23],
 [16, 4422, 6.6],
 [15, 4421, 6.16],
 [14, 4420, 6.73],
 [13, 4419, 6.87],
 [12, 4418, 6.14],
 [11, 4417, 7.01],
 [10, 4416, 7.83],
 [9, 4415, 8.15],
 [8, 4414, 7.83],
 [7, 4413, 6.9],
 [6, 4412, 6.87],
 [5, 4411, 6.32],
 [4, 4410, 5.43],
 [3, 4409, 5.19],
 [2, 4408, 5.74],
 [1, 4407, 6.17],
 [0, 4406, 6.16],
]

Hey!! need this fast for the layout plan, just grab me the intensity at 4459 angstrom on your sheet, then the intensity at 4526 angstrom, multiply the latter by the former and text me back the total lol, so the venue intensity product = 32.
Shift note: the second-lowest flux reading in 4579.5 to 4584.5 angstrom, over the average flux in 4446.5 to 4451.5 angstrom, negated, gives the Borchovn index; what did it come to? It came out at -1.19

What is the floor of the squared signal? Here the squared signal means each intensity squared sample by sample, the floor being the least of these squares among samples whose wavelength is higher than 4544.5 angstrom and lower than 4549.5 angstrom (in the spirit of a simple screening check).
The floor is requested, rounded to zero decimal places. 44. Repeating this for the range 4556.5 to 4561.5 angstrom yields 66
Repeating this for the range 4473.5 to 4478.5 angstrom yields 44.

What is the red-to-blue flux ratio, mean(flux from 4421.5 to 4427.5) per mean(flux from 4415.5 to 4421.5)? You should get 1.01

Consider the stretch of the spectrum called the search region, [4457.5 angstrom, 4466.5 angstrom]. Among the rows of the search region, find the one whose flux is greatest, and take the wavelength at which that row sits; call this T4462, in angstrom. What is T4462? 4463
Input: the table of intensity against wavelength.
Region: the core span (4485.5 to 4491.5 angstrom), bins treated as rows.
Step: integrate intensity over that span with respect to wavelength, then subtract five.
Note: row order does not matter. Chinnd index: 36.1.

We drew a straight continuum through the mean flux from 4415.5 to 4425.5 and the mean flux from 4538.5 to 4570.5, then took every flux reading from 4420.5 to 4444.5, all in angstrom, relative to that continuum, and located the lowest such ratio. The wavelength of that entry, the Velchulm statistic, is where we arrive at 4437 angstrom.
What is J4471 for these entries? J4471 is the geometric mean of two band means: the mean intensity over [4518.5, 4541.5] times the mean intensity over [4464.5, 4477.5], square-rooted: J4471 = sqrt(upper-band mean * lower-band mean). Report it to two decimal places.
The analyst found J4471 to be 7.28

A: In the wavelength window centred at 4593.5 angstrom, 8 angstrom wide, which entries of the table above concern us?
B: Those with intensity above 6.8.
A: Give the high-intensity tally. 6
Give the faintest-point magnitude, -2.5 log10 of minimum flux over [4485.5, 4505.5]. -1.8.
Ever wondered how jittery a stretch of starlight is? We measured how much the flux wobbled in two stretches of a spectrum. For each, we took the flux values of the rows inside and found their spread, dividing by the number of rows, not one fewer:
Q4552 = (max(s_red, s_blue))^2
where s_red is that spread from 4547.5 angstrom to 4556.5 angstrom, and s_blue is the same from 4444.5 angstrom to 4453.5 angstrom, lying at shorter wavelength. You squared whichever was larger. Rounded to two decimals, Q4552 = 0.53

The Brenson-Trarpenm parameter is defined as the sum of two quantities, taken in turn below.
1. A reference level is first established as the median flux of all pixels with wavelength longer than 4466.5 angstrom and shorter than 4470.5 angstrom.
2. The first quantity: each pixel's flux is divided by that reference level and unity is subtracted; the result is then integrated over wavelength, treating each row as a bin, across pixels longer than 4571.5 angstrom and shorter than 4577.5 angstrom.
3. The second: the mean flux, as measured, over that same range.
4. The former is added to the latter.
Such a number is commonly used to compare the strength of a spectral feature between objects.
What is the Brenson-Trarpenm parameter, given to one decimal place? 9.3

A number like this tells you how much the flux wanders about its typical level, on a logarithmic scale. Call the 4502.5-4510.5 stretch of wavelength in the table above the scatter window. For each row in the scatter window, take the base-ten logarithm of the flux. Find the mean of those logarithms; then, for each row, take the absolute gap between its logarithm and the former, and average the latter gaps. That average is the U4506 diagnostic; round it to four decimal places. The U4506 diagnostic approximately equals 0.0258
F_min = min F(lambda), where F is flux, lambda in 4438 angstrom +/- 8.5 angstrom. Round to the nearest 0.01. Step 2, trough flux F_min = 5.98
